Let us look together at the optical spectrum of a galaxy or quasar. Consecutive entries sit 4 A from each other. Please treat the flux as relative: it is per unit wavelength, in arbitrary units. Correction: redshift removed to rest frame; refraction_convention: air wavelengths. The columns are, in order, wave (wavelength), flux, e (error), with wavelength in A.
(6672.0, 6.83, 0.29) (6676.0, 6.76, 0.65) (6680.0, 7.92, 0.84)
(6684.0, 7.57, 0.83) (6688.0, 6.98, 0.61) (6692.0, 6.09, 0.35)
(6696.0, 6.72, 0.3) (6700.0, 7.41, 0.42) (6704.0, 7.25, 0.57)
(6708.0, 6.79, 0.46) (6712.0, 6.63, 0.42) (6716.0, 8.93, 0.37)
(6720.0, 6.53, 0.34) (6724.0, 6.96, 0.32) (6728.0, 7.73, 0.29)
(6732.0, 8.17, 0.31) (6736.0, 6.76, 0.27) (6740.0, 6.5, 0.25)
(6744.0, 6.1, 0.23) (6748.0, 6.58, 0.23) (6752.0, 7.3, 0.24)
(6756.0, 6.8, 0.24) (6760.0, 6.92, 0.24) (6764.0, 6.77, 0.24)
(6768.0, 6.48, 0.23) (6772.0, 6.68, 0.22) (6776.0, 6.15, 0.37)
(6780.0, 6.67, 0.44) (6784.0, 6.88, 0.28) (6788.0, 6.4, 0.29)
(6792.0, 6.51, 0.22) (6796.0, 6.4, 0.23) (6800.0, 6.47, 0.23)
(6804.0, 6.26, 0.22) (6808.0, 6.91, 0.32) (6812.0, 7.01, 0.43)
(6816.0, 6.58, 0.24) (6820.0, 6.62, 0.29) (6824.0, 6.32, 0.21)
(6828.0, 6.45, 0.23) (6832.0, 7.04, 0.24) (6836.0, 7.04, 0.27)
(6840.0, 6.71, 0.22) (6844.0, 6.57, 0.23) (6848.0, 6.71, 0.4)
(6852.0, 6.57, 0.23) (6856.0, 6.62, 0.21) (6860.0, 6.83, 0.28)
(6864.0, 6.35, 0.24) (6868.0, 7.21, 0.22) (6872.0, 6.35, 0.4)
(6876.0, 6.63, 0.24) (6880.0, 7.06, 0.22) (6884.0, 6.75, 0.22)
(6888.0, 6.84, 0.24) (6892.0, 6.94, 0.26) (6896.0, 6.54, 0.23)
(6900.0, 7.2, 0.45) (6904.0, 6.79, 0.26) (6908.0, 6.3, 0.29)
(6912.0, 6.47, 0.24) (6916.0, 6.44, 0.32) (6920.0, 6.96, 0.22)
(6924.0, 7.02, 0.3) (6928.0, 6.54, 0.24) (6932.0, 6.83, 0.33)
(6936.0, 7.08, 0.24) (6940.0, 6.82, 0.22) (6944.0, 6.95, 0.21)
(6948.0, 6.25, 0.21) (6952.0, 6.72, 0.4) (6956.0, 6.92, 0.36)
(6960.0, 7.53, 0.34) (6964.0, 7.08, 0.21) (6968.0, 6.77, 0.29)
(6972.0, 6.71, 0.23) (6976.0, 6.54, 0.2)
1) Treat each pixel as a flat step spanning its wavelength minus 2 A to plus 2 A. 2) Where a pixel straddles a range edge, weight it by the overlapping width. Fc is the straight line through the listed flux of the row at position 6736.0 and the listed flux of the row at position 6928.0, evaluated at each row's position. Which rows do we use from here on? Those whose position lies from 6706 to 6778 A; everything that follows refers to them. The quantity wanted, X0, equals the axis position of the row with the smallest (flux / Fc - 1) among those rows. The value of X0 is 6744.0 A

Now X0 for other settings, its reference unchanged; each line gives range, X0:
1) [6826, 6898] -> 6864.0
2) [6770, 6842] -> 6776.0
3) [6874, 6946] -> 6908.0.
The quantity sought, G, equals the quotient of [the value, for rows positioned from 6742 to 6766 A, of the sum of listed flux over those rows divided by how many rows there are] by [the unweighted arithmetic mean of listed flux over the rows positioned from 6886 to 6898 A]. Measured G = 1.00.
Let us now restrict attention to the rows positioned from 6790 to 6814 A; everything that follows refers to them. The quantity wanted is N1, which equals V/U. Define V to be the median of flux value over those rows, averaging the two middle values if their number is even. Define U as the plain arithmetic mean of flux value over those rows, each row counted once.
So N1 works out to 0.98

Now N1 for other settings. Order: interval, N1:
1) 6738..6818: 0.99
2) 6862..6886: 0.99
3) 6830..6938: 1.00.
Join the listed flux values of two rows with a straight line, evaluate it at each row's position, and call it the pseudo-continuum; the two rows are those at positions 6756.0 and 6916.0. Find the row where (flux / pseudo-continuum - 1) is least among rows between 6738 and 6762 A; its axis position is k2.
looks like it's 6744.0 A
